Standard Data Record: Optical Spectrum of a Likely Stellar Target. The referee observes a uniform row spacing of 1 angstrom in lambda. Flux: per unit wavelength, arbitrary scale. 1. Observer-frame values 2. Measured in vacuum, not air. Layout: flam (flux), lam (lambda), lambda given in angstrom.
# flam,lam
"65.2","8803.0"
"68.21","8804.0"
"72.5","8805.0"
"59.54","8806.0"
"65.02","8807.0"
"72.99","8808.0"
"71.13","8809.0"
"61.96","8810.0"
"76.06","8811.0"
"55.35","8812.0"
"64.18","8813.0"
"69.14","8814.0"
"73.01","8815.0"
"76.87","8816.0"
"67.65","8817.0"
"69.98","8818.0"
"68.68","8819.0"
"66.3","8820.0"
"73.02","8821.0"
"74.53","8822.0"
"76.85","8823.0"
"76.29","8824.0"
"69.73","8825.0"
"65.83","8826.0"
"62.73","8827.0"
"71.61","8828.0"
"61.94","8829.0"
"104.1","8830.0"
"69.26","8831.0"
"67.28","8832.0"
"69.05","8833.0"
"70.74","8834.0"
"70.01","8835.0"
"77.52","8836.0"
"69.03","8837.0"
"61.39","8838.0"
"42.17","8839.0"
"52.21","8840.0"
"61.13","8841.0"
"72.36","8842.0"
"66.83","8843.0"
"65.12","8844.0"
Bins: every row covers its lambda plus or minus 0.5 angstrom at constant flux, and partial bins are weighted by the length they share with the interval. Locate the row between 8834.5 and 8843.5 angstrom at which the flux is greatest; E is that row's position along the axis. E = 8836.0 angstrom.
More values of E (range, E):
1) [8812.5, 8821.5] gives 8816.0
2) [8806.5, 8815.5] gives 8811.0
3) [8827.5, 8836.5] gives 8830.0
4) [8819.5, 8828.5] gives 8823.0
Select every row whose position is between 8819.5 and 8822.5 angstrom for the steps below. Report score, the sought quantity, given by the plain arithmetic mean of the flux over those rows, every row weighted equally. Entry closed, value 71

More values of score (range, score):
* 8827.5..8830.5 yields 79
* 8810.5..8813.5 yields 65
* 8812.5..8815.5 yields 69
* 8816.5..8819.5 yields 69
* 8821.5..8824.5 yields 76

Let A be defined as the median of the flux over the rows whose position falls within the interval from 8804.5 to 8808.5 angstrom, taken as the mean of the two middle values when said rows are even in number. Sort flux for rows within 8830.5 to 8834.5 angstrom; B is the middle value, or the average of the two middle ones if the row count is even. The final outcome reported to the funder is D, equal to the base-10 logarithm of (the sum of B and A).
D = 2.14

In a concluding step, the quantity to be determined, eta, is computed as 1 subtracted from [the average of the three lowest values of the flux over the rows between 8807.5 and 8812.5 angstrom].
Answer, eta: 62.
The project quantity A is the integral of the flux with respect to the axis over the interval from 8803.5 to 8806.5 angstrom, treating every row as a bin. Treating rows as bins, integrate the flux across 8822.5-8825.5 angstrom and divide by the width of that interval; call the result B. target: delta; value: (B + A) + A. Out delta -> 475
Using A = 200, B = 74.3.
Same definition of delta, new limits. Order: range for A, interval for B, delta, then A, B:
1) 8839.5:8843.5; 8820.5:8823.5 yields 580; 253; 74.8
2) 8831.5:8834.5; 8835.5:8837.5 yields 487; 207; 73.3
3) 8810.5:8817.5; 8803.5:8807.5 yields 1031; 482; 66.3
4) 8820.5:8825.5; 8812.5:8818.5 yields 811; 370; 70.1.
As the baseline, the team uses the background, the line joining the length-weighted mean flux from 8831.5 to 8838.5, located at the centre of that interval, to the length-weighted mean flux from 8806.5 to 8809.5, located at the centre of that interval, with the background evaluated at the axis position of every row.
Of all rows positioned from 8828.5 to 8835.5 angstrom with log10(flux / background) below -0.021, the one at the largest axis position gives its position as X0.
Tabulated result 8829.0 angstrom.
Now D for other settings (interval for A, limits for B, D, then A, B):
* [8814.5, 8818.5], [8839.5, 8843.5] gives 2.13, 71.5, 64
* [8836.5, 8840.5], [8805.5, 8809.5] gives 2.10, 56.8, 68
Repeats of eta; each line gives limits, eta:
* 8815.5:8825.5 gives 67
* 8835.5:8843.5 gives 51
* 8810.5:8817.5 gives 61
